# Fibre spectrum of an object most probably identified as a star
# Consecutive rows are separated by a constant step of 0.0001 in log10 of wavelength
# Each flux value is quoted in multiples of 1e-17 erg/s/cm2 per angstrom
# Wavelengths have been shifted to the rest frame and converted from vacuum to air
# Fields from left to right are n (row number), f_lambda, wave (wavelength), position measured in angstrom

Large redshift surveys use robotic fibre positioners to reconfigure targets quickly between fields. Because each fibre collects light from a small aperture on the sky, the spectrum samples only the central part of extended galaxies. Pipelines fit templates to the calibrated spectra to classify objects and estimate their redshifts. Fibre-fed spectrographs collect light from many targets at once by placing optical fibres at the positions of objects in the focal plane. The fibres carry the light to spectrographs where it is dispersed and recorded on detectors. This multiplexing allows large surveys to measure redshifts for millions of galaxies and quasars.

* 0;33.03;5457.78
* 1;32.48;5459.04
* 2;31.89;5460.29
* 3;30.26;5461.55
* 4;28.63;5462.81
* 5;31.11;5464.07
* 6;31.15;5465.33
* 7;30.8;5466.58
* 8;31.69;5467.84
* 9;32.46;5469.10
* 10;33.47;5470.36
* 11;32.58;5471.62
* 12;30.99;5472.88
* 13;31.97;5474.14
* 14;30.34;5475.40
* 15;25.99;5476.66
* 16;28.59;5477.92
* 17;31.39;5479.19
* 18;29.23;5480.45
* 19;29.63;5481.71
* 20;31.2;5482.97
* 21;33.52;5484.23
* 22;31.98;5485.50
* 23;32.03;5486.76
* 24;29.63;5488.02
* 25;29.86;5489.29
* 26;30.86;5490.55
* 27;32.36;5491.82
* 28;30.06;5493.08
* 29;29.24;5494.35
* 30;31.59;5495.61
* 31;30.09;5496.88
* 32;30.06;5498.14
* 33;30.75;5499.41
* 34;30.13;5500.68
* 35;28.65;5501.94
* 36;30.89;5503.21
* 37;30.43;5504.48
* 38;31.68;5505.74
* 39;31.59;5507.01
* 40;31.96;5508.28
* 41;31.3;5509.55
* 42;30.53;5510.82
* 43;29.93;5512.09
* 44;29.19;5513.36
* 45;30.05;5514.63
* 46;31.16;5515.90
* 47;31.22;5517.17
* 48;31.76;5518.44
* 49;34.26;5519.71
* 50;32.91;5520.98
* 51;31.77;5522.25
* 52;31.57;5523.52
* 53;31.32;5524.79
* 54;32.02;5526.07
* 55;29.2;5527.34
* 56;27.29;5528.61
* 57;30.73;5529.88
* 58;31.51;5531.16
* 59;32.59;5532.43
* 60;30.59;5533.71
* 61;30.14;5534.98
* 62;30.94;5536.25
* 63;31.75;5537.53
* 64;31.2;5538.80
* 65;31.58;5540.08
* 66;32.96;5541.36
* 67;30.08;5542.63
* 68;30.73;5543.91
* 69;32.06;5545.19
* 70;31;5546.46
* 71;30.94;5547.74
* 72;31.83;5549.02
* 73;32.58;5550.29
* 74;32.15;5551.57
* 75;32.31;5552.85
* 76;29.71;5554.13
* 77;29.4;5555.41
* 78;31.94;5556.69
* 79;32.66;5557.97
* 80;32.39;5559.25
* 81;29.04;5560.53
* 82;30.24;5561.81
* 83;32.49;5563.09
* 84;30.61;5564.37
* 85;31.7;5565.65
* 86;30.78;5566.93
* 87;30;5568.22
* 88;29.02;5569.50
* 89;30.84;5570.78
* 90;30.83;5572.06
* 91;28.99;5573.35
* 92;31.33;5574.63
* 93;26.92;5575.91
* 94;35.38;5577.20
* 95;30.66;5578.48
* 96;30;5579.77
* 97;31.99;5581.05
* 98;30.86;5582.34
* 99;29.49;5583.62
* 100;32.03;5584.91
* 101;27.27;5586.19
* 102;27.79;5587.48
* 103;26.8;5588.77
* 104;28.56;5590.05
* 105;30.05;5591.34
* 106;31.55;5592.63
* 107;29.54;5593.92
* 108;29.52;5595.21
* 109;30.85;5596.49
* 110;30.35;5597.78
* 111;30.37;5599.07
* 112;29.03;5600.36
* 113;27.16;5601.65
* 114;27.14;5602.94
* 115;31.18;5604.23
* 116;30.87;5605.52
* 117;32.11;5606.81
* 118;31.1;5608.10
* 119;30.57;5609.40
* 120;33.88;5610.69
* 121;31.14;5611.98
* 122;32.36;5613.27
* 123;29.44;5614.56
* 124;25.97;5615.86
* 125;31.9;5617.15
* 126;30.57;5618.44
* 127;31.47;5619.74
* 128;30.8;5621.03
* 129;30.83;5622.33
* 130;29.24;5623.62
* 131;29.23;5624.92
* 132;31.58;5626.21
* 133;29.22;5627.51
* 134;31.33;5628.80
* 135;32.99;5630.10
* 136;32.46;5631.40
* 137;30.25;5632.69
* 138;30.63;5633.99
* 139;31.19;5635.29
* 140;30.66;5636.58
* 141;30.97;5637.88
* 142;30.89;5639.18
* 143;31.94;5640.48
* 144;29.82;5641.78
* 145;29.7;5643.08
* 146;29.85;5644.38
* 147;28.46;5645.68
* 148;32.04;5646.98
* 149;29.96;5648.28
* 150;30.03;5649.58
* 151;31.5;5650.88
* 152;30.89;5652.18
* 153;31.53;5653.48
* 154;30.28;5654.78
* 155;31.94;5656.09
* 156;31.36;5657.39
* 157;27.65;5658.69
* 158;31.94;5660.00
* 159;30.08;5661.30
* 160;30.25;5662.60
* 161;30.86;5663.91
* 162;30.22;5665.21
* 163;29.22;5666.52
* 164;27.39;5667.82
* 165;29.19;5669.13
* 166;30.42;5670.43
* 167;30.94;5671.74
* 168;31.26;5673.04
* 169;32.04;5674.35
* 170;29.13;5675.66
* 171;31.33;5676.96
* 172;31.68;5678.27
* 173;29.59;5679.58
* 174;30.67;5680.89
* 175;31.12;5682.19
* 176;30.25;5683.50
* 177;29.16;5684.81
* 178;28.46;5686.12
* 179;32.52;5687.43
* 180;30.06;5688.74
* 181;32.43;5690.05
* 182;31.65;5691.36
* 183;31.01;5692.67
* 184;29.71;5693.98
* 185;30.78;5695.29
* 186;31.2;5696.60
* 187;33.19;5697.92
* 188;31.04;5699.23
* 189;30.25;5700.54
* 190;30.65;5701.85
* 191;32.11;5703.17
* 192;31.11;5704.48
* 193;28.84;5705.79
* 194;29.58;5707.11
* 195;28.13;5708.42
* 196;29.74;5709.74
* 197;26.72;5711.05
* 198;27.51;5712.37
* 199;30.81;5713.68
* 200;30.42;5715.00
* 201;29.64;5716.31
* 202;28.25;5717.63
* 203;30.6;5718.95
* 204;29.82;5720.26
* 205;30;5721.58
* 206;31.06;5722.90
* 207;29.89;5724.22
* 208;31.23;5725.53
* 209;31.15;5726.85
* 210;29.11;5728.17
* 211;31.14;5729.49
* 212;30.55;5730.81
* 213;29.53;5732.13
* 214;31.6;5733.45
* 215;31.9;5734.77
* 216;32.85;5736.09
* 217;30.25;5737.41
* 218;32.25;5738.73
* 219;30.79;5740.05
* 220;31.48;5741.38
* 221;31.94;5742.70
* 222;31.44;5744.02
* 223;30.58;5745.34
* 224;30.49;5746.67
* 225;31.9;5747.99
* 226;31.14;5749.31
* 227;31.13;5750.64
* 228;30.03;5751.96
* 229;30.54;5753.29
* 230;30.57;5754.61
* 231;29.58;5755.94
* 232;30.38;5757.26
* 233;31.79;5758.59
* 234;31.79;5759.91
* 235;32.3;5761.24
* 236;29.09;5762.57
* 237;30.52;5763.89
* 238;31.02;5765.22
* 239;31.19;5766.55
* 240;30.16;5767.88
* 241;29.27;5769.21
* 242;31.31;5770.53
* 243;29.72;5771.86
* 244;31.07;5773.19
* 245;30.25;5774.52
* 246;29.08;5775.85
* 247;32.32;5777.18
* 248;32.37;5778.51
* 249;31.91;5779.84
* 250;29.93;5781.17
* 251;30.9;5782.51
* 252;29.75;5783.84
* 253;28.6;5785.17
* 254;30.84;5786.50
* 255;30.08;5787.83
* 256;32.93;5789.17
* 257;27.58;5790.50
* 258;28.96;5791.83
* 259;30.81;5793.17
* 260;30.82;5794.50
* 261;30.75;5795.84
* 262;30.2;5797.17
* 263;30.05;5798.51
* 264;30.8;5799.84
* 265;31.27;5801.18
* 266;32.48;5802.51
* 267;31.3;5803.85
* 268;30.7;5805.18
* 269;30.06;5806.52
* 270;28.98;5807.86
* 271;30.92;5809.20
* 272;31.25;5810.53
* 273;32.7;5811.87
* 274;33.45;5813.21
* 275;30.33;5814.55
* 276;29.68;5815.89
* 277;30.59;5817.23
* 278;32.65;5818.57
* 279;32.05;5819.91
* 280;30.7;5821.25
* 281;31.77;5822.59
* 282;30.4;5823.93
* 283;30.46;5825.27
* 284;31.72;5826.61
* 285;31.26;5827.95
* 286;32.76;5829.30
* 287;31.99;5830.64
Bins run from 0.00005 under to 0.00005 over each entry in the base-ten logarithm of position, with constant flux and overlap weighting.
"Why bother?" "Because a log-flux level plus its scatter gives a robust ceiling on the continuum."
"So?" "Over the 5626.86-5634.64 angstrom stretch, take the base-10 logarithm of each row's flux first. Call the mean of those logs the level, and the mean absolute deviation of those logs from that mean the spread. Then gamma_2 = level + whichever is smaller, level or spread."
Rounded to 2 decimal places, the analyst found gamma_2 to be 1.51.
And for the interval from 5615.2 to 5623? 1.50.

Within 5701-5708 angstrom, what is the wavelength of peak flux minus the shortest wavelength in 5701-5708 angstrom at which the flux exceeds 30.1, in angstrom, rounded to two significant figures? 1.3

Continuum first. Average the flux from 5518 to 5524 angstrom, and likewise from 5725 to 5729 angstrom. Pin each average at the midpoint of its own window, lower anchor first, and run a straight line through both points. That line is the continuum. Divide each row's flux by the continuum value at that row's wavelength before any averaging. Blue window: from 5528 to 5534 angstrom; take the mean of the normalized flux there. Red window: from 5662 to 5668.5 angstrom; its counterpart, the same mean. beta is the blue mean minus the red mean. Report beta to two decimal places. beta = -0.01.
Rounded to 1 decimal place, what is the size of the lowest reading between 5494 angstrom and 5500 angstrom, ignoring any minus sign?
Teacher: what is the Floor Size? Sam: 29.2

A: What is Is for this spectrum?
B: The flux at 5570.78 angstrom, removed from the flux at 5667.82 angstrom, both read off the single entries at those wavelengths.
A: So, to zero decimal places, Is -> -3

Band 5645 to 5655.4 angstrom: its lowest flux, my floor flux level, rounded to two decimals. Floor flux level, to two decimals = 28.46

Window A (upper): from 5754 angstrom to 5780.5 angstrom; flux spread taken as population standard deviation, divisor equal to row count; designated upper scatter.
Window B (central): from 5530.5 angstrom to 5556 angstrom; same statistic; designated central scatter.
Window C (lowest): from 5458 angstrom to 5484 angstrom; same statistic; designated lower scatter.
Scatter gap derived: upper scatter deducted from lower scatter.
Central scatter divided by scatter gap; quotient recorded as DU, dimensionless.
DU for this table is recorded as 2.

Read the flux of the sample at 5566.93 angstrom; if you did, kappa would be 30.78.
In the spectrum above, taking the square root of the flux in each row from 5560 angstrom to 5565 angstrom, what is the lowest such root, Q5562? 5.389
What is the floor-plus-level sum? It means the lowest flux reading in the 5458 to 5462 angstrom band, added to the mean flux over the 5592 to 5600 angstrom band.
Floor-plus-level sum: 60.6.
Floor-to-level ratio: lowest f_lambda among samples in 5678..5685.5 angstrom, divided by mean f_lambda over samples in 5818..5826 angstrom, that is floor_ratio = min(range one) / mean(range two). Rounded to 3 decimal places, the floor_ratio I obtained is 0.930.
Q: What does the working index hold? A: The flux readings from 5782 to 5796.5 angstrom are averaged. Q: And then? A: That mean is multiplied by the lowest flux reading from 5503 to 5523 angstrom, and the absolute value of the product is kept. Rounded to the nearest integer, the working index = 881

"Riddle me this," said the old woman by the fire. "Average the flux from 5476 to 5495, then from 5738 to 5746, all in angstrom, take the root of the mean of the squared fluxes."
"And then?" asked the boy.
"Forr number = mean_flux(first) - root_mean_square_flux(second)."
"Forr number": -1.0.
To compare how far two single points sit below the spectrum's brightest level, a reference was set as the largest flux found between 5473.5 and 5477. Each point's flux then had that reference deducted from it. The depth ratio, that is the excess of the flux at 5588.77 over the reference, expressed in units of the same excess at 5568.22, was 2.6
